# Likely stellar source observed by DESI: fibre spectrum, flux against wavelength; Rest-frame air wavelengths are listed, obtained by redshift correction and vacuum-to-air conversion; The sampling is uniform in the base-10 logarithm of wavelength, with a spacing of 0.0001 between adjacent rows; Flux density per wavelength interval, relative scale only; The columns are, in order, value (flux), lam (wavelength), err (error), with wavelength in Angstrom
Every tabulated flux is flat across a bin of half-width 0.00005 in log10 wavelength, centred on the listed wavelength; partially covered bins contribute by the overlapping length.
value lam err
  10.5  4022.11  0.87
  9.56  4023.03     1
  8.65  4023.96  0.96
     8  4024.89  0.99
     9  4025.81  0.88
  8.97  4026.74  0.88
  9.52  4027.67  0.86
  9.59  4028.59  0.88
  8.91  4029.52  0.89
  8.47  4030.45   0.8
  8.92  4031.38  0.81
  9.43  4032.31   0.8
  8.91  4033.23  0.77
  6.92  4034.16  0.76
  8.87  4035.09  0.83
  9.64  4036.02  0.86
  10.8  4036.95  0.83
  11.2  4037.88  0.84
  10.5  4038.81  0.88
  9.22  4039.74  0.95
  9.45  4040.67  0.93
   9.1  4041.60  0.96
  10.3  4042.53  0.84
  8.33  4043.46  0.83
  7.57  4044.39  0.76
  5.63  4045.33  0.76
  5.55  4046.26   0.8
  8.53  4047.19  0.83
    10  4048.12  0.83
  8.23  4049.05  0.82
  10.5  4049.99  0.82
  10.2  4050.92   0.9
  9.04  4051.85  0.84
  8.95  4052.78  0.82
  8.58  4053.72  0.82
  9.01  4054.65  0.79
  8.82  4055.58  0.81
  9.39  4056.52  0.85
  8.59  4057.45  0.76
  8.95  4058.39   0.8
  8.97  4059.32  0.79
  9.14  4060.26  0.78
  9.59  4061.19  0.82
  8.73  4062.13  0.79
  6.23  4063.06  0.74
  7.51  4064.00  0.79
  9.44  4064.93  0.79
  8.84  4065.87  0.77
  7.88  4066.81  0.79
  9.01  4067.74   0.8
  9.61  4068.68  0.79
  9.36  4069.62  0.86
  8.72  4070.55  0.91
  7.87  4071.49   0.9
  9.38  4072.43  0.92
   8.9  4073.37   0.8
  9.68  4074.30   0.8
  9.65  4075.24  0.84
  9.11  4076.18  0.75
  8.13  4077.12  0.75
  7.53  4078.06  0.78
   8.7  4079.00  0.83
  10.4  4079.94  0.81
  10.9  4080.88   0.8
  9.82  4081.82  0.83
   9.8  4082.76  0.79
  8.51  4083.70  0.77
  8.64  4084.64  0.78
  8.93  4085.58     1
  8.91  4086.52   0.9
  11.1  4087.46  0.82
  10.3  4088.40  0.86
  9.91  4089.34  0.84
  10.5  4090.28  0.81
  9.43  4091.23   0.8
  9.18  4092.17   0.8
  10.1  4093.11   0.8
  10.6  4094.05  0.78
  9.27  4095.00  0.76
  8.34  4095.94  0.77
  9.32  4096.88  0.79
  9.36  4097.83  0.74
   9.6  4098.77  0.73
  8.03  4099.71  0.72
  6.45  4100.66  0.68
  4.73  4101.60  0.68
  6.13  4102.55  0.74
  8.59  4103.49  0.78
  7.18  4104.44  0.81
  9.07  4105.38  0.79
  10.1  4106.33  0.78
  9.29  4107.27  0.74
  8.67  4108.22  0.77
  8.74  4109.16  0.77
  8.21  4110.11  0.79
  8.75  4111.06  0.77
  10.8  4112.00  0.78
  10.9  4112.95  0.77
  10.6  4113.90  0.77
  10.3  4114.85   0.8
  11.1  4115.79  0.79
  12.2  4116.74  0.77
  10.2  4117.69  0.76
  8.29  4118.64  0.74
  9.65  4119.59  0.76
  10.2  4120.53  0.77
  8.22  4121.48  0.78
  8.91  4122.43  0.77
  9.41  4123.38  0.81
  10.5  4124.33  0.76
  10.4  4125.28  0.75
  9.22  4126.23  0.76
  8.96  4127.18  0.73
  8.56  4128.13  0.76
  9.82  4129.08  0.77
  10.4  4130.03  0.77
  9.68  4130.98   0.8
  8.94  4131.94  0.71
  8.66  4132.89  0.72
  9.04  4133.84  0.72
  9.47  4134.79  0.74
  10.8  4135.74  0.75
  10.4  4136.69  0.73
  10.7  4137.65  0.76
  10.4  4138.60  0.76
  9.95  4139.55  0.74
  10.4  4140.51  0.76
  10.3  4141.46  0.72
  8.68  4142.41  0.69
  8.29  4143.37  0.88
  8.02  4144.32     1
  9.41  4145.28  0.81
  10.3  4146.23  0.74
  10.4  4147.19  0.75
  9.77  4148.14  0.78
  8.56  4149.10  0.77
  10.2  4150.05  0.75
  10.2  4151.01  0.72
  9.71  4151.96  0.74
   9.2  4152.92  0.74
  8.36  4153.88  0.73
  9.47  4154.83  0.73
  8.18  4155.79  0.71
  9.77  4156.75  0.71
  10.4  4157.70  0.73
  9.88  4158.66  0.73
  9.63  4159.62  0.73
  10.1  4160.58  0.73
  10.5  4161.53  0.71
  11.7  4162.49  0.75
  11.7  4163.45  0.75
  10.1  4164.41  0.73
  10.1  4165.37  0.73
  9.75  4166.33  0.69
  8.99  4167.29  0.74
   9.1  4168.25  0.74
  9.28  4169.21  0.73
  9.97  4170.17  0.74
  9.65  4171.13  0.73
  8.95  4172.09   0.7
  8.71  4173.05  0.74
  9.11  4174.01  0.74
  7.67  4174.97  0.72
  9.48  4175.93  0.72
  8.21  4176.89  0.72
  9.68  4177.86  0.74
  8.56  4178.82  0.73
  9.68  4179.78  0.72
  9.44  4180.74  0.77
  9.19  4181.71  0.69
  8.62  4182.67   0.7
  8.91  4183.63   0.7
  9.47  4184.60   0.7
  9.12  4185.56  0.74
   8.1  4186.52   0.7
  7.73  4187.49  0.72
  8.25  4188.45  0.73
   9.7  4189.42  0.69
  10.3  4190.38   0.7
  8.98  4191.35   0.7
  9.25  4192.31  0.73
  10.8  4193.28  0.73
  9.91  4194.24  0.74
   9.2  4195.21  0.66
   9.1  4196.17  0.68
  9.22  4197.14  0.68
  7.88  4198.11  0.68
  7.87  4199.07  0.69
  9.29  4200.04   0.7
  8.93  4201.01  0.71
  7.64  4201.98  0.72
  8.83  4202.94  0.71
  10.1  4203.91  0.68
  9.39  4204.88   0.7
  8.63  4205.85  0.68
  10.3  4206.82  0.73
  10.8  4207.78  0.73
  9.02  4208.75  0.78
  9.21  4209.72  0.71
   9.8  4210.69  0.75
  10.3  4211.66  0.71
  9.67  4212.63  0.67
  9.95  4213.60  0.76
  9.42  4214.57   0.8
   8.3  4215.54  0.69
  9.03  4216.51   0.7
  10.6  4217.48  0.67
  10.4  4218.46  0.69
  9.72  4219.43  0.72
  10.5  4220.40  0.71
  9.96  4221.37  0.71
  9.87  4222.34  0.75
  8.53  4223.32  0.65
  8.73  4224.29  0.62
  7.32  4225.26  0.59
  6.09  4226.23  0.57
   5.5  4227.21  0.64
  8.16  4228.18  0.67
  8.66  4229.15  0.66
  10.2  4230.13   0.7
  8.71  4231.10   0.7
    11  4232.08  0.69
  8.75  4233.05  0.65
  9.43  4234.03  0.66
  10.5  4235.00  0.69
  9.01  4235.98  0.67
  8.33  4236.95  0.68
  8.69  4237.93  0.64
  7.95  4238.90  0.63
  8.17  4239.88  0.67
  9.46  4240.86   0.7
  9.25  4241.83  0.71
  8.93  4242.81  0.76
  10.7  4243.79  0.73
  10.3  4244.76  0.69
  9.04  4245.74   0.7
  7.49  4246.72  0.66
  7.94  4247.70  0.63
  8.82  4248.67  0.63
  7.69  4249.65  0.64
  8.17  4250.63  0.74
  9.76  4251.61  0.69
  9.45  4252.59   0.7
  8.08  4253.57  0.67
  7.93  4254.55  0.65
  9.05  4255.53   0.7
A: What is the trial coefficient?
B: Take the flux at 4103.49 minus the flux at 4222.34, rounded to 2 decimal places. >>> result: -1.28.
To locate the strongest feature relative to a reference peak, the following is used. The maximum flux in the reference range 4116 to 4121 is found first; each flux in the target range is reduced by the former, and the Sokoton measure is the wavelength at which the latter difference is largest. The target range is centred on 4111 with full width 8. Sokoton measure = 4112.95 Angstrom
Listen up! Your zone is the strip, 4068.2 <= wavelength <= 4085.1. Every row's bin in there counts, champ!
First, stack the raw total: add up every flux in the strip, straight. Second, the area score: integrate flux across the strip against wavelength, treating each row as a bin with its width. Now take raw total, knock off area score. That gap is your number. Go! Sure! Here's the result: 10.1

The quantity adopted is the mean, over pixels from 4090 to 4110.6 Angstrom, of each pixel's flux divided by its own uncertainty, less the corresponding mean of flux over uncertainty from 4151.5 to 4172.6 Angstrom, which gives -2.1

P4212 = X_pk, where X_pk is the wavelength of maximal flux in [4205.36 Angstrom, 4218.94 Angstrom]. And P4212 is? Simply 4207.78 Angstrom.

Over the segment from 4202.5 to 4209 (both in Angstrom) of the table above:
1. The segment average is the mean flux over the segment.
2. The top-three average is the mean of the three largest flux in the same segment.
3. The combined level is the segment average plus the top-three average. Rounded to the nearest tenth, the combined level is 20.0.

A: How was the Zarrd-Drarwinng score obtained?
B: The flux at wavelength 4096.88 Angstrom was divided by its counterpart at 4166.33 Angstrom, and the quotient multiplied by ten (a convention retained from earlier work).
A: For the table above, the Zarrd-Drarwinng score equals 9.6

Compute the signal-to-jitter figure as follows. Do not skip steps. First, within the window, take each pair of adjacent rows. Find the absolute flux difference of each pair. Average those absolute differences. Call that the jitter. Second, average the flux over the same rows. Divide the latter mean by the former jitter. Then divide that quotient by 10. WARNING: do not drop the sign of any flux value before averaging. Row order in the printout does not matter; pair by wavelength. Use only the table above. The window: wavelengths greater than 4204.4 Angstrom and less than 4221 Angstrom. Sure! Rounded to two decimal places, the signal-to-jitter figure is 1.24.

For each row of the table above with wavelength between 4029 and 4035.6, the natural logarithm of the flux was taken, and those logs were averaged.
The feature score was 2.15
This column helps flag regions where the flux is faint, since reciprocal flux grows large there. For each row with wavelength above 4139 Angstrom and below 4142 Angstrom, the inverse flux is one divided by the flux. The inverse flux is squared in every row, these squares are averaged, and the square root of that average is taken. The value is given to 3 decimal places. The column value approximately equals 0.098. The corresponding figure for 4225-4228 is 0.162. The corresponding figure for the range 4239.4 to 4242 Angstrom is 0.112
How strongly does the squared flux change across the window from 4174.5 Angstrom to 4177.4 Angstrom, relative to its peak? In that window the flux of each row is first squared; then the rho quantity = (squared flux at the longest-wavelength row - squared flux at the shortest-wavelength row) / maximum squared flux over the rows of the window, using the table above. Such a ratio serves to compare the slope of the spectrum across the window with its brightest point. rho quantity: 0.1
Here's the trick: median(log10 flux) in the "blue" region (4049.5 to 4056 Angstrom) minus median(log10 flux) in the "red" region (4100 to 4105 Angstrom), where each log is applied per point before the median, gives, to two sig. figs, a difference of 0.15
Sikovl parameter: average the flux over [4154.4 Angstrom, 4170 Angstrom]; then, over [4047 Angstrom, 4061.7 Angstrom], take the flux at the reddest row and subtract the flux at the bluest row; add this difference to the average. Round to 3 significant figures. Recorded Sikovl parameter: 11.0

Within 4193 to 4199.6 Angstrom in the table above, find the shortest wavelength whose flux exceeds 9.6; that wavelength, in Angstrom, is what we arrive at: 4193.28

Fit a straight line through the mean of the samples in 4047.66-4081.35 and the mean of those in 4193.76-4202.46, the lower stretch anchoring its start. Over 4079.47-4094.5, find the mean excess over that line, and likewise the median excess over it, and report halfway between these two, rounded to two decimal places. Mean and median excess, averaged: 0.89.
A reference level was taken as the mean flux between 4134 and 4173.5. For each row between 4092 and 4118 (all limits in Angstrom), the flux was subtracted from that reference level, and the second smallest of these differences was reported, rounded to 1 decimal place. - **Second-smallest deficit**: -1.4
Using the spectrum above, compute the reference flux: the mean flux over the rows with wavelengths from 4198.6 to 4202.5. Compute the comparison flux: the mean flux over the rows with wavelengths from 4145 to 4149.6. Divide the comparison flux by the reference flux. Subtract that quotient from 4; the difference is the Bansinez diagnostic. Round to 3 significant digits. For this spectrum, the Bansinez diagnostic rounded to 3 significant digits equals 2.85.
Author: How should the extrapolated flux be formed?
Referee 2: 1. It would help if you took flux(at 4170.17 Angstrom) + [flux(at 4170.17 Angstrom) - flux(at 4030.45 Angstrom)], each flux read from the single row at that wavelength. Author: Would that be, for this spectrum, 11.5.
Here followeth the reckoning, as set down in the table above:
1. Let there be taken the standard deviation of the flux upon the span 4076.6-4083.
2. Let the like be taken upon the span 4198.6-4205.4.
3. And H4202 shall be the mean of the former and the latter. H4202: 1.0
